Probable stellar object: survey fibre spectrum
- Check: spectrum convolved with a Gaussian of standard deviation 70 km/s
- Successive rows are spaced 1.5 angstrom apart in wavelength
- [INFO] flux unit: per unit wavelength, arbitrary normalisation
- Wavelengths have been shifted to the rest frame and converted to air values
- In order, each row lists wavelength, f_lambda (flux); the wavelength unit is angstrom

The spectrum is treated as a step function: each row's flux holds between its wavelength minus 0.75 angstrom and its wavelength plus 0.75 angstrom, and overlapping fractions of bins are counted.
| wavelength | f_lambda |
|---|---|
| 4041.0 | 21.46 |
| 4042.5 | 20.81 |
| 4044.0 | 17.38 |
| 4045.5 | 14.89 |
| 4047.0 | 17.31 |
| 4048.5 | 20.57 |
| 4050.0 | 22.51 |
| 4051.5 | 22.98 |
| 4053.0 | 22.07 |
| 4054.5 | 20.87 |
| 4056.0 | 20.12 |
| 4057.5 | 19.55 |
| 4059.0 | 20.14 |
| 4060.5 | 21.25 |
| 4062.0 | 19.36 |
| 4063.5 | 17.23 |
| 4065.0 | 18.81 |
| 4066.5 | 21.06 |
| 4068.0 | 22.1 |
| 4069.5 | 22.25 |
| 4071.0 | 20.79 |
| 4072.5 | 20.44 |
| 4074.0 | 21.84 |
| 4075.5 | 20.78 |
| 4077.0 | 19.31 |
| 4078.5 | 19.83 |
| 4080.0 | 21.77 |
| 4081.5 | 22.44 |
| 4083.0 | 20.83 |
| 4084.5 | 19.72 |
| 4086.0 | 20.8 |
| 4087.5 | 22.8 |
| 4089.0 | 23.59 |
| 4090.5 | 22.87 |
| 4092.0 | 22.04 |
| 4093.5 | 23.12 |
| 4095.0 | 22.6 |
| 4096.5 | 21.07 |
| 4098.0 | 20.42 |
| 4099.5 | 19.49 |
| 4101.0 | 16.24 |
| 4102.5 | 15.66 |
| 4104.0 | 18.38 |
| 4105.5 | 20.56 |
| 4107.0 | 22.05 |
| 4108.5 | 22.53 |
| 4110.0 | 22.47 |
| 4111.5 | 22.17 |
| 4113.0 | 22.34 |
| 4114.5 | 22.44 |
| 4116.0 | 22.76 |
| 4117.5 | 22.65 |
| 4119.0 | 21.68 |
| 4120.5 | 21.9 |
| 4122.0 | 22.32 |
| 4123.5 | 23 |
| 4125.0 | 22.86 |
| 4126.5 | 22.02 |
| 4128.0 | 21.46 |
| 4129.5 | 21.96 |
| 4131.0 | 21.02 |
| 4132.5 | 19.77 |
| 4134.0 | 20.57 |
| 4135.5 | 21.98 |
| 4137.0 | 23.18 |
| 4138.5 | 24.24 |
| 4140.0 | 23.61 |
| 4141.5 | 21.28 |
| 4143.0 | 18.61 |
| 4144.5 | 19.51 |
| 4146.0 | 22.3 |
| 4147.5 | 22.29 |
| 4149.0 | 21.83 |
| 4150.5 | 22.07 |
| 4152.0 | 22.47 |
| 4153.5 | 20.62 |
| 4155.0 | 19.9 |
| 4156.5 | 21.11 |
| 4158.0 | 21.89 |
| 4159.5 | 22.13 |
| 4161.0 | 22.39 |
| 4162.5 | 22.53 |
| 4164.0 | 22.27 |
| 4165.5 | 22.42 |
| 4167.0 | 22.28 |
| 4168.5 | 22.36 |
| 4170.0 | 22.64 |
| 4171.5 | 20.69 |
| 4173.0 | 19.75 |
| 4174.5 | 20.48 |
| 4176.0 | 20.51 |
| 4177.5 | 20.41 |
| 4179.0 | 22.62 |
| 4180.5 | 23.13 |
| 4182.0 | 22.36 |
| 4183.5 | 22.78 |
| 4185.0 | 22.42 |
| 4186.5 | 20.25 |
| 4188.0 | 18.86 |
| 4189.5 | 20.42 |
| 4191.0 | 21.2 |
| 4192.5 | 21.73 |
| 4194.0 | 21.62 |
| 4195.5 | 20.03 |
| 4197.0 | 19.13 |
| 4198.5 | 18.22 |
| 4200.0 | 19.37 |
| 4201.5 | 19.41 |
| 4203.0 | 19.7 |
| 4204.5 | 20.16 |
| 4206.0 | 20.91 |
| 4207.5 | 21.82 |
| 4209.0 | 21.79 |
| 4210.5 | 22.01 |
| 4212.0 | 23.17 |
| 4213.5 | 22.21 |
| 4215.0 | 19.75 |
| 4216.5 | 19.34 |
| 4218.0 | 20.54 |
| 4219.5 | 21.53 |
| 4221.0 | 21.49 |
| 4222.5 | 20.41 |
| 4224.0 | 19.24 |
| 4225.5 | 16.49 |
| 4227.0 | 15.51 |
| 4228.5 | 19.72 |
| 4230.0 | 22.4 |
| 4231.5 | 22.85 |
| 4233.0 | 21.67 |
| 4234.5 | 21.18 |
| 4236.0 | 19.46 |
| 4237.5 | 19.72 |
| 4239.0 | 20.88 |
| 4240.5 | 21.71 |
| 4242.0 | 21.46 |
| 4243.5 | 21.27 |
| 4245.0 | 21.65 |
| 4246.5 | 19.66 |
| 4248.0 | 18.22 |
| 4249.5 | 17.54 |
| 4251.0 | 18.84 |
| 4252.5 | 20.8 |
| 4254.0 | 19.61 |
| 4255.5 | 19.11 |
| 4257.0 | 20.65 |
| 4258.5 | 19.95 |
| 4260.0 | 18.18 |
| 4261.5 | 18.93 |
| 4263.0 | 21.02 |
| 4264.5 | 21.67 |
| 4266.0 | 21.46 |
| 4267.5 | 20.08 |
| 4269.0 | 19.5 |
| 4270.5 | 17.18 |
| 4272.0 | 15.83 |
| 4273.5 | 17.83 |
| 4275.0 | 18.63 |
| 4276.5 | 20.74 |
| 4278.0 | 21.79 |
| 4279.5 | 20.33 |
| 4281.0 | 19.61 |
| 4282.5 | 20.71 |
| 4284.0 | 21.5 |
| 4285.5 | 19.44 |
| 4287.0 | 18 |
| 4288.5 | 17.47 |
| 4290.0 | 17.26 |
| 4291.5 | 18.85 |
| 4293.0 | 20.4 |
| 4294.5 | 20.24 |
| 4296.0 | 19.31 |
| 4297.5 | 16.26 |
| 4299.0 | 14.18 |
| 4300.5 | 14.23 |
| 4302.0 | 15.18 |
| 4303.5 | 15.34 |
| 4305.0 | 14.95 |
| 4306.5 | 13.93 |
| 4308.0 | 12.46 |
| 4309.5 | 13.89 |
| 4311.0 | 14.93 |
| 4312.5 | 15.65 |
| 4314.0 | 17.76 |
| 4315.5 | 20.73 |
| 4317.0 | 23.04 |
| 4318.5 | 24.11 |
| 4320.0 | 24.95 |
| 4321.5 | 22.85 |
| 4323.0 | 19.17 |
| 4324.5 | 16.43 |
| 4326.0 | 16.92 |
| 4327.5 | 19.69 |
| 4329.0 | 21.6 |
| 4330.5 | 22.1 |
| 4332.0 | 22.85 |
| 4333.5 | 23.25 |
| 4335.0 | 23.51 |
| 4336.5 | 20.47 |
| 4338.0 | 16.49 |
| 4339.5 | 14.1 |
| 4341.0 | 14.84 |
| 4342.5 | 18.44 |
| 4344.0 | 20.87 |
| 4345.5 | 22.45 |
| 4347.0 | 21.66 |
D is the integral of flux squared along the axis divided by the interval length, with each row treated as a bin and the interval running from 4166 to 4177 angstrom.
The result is 453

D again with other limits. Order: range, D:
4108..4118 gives 505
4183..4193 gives 444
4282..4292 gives 363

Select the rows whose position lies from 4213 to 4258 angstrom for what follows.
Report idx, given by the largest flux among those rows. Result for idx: 22.85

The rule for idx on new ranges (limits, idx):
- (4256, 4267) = 21.67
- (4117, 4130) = 23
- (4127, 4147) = 24.24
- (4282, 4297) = 21.5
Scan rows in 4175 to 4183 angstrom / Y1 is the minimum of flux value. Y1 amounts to 20.41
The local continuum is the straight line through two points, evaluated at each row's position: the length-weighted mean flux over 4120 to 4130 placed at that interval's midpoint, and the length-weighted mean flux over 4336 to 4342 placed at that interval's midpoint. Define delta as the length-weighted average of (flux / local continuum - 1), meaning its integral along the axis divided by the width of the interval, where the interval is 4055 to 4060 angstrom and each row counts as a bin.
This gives -0.17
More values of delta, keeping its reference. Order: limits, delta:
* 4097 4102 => -0.19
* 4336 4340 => 0.03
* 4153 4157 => -0.04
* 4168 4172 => 0.04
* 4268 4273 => -0.03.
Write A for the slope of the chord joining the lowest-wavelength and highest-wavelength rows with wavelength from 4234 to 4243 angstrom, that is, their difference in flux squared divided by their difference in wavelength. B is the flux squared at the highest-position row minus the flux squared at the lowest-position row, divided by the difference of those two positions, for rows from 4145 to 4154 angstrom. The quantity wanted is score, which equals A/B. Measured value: -0.2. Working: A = 2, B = -10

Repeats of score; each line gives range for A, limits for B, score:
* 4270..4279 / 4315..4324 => -2.9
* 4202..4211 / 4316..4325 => -0.4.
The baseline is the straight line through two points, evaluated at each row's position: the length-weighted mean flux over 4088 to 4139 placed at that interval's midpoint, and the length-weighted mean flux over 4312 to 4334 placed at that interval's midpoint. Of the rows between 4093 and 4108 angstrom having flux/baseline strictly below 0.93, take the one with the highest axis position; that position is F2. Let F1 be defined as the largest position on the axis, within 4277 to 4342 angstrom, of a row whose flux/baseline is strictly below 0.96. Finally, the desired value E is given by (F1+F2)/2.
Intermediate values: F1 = 4341.0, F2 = 4104.0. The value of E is 4222.5 angstrom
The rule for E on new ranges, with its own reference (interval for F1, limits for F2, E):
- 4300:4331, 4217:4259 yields 4291.5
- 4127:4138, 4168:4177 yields 4153.5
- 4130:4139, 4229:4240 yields 4185.0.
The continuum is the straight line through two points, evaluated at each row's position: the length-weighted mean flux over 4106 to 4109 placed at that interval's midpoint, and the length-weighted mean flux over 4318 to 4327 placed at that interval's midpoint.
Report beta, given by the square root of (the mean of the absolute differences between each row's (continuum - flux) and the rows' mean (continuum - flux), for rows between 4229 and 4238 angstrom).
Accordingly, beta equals 1.04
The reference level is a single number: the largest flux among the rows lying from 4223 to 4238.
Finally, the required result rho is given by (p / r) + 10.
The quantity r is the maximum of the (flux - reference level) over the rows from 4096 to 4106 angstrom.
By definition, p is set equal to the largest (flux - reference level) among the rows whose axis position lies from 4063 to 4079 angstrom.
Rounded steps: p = -0.6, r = -1.8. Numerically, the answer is 10.3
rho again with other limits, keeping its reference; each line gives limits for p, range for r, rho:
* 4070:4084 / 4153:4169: 11.3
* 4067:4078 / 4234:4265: 10.5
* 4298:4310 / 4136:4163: 4.6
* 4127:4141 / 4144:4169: 5.7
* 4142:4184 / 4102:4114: 9.1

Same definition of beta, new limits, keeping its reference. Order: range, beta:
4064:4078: 0.93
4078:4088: 1.00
